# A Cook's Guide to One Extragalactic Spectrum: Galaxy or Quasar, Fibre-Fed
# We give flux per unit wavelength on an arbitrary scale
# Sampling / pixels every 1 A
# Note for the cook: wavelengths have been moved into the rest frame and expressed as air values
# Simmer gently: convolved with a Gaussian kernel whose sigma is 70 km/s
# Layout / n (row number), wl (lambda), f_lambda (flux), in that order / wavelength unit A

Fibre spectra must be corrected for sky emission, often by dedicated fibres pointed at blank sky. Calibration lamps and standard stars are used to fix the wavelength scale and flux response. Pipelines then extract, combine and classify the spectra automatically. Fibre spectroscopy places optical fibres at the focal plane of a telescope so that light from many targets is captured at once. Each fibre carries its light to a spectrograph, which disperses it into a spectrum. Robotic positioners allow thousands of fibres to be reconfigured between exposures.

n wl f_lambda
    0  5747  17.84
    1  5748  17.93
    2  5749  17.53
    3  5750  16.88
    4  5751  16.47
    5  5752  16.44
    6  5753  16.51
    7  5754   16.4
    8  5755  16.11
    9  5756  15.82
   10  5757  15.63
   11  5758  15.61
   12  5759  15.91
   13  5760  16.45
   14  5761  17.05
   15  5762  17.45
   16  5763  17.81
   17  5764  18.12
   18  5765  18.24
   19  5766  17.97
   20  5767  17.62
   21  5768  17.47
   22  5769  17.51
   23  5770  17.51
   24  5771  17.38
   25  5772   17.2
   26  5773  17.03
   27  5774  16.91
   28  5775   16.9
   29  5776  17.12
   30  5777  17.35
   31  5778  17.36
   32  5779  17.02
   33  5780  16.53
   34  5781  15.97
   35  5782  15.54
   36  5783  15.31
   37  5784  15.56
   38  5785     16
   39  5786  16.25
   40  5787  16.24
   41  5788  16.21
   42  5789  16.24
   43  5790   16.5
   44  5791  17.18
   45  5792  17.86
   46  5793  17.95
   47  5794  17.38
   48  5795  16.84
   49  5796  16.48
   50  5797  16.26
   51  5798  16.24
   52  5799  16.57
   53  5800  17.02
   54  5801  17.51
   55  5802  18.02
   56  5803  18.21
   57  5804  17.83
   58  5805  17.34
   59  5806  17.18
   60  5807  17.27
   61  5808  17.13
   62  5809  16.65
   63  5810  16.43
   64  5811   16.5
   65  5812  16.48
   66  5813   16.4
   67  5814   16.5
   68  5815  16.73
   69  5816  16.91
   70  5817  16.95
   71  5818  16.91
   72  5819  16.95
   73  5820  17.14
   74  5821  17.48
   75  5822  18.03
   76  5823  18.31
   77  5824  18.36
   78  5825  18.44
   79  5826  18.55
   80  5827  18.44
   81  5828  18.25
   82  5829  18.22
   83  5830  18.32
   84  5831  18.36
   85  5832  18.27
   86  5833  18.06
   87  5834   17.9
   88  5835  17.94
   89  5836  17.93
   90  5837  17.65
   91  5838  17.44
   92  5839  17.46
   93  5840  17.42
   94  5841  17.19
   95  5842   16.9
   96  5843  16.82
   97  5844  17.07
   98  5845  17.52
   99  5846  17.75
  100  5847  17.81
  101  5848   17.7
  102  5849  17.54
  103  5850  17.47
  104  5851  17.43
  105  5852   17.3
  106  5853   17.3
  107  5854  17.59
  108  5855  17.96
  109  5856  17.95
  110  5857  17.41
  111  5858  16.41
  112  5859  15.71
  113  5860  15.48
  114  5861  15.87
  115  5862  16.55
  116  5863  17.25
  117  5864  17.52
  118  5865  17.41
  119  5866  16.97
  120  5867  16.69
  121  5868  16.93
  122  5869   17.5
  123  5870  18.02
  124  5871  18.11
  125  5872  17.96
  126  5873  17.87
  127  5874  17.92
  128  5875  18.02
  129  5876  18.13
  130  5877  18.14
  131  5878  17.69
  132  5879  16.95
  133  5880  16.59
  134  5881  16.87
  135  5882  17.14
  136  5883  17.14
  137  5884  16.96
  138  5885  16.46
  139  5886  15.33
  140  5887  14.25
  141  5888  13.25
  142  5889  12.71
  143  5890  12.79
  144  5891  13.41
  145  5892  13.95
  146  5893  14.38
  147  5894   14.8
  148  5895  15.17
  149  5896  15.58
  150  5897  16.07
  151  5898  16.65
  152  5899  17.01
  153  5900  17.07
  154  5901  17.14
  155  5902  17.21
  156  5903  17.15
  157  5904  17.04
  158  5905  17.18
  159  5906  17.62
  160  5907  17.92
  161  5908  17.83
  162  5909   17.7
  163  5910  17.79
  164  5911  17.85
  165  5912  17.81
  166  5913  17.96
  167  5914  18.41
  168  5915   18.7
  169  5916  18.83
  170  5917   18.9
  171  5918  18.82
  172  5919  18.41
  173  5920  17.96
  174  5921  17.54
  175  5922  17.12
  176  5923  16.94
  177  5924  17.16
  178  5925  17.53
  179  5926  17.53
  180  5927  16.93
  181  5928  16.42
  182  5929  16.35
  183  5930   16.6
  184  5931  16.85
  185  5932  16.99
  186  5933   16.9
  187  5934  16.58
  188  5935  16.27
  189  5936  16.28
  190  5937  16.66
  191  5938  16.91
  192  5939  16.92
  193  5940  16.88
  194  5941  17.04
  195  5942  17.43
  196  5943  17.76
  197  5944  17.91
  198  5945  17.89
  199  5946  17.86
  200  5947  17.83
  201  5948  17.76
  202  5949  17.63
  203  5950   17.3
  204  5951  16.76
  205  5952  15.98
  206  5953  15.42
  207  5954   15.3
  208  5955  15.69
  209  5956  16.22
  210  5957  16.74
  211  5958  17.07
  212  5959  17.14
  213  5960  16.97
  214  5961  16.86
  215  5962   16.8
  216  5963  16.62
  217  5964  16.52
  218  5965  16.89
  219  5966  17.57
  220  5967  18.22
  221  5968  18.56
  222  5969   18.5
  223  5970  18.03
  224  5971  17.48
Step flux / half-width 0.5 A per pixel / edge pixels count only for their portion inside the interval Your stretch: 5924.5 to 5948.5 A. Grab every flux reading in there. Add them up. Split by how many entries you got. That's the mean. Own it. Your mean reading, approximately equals 17.1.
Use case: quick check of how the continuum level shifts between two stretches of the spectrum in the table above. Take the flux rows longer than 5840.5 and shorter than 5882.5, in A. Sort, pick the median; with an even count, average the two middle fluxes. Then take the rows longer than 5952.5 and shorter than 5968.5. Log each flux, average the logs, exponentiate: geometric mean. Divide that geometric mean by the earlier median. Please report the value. 0.96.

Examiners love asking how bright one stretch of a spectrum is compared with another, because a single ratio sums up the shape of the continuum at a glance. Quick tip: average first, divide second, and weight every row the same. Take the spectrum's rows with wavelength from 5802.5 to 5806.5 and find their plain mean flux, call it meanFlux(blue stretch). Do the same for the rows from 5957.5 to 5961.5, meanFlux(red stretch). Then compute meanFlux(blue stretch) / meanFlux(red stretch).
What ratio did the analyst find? 1.04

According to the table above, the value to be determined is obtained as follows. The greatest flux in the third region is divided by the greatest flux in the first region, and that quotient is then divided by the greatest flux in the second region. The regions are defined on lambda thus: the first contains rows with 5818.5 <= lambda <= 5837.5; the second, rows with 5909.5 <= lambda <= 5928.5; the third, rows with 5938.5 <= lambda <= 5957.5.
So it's 0.051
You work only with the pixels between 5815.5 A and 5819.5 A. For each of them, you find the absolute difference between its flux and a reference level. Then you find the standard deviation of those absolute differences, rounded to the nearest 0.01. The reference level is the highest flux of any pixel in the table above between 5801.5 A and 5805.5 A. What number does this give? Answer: 0.02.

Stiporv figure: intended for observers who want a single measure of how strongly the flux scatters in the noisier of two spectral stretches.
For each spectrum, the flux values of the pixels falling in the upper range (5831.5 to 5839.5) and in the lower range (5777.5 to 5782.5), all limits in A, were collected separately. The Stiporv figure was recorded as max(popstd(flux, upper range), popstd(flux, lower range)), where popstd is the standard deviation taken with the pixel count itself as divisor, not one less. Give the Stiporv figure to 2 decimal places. 0.67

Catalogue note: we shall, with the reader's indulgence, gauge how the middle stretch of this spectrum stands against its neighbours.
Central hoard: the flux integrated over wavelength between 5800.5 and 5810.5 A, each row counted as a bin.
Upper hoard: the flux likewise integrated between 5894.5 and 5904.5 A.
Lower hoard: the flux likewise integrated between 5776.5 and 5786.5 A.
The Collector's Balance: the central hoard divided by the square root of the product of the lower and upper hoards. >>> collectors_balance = 1.06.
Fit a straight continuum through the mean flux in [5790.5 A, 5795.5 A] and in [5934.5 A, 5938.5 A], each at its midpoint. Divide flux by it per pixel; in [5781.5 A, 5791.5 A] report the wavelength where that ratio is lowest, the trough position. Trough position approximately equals 5783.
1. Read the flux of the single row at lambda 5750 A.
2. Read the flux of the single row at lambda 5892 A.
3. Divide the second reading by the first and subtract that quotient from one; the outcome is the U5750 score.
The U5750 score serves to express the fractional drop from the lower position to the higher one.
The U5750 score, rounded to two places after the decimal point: 0.17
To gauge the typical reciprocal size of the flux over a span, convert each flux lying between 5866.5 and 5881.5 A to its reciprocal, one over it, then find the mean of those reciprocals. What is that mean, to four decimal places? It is 0.0570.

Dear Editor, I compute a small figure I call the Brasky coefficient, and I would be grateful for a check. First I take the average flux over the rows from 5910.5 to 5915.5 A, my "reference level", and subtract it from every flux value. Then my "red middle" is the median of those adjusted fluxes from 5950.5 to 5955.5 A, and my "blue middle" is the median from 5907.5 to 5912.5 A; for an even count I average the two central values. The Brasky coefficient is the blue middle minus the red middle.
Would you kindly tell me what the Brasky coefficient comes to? 2.12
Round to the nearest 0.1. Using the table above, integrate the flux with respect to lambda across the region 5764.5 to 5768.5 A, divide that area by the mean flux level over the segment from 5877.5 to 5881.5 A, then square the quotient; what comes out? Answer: 17.5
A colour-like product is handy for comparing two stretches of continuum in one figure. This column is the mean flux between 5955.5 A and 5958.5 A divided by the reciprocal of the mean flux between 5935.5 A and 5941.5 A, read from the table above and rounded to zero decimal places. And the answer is 280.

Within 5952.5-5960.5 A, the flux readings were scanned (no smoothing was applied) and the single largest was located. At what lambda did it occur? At 5959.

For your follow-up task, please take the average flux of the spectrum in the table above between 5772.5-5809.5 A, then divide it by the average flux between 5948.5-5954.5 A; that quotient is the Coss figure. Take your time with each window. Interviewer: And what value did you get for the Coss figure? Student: 1.03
